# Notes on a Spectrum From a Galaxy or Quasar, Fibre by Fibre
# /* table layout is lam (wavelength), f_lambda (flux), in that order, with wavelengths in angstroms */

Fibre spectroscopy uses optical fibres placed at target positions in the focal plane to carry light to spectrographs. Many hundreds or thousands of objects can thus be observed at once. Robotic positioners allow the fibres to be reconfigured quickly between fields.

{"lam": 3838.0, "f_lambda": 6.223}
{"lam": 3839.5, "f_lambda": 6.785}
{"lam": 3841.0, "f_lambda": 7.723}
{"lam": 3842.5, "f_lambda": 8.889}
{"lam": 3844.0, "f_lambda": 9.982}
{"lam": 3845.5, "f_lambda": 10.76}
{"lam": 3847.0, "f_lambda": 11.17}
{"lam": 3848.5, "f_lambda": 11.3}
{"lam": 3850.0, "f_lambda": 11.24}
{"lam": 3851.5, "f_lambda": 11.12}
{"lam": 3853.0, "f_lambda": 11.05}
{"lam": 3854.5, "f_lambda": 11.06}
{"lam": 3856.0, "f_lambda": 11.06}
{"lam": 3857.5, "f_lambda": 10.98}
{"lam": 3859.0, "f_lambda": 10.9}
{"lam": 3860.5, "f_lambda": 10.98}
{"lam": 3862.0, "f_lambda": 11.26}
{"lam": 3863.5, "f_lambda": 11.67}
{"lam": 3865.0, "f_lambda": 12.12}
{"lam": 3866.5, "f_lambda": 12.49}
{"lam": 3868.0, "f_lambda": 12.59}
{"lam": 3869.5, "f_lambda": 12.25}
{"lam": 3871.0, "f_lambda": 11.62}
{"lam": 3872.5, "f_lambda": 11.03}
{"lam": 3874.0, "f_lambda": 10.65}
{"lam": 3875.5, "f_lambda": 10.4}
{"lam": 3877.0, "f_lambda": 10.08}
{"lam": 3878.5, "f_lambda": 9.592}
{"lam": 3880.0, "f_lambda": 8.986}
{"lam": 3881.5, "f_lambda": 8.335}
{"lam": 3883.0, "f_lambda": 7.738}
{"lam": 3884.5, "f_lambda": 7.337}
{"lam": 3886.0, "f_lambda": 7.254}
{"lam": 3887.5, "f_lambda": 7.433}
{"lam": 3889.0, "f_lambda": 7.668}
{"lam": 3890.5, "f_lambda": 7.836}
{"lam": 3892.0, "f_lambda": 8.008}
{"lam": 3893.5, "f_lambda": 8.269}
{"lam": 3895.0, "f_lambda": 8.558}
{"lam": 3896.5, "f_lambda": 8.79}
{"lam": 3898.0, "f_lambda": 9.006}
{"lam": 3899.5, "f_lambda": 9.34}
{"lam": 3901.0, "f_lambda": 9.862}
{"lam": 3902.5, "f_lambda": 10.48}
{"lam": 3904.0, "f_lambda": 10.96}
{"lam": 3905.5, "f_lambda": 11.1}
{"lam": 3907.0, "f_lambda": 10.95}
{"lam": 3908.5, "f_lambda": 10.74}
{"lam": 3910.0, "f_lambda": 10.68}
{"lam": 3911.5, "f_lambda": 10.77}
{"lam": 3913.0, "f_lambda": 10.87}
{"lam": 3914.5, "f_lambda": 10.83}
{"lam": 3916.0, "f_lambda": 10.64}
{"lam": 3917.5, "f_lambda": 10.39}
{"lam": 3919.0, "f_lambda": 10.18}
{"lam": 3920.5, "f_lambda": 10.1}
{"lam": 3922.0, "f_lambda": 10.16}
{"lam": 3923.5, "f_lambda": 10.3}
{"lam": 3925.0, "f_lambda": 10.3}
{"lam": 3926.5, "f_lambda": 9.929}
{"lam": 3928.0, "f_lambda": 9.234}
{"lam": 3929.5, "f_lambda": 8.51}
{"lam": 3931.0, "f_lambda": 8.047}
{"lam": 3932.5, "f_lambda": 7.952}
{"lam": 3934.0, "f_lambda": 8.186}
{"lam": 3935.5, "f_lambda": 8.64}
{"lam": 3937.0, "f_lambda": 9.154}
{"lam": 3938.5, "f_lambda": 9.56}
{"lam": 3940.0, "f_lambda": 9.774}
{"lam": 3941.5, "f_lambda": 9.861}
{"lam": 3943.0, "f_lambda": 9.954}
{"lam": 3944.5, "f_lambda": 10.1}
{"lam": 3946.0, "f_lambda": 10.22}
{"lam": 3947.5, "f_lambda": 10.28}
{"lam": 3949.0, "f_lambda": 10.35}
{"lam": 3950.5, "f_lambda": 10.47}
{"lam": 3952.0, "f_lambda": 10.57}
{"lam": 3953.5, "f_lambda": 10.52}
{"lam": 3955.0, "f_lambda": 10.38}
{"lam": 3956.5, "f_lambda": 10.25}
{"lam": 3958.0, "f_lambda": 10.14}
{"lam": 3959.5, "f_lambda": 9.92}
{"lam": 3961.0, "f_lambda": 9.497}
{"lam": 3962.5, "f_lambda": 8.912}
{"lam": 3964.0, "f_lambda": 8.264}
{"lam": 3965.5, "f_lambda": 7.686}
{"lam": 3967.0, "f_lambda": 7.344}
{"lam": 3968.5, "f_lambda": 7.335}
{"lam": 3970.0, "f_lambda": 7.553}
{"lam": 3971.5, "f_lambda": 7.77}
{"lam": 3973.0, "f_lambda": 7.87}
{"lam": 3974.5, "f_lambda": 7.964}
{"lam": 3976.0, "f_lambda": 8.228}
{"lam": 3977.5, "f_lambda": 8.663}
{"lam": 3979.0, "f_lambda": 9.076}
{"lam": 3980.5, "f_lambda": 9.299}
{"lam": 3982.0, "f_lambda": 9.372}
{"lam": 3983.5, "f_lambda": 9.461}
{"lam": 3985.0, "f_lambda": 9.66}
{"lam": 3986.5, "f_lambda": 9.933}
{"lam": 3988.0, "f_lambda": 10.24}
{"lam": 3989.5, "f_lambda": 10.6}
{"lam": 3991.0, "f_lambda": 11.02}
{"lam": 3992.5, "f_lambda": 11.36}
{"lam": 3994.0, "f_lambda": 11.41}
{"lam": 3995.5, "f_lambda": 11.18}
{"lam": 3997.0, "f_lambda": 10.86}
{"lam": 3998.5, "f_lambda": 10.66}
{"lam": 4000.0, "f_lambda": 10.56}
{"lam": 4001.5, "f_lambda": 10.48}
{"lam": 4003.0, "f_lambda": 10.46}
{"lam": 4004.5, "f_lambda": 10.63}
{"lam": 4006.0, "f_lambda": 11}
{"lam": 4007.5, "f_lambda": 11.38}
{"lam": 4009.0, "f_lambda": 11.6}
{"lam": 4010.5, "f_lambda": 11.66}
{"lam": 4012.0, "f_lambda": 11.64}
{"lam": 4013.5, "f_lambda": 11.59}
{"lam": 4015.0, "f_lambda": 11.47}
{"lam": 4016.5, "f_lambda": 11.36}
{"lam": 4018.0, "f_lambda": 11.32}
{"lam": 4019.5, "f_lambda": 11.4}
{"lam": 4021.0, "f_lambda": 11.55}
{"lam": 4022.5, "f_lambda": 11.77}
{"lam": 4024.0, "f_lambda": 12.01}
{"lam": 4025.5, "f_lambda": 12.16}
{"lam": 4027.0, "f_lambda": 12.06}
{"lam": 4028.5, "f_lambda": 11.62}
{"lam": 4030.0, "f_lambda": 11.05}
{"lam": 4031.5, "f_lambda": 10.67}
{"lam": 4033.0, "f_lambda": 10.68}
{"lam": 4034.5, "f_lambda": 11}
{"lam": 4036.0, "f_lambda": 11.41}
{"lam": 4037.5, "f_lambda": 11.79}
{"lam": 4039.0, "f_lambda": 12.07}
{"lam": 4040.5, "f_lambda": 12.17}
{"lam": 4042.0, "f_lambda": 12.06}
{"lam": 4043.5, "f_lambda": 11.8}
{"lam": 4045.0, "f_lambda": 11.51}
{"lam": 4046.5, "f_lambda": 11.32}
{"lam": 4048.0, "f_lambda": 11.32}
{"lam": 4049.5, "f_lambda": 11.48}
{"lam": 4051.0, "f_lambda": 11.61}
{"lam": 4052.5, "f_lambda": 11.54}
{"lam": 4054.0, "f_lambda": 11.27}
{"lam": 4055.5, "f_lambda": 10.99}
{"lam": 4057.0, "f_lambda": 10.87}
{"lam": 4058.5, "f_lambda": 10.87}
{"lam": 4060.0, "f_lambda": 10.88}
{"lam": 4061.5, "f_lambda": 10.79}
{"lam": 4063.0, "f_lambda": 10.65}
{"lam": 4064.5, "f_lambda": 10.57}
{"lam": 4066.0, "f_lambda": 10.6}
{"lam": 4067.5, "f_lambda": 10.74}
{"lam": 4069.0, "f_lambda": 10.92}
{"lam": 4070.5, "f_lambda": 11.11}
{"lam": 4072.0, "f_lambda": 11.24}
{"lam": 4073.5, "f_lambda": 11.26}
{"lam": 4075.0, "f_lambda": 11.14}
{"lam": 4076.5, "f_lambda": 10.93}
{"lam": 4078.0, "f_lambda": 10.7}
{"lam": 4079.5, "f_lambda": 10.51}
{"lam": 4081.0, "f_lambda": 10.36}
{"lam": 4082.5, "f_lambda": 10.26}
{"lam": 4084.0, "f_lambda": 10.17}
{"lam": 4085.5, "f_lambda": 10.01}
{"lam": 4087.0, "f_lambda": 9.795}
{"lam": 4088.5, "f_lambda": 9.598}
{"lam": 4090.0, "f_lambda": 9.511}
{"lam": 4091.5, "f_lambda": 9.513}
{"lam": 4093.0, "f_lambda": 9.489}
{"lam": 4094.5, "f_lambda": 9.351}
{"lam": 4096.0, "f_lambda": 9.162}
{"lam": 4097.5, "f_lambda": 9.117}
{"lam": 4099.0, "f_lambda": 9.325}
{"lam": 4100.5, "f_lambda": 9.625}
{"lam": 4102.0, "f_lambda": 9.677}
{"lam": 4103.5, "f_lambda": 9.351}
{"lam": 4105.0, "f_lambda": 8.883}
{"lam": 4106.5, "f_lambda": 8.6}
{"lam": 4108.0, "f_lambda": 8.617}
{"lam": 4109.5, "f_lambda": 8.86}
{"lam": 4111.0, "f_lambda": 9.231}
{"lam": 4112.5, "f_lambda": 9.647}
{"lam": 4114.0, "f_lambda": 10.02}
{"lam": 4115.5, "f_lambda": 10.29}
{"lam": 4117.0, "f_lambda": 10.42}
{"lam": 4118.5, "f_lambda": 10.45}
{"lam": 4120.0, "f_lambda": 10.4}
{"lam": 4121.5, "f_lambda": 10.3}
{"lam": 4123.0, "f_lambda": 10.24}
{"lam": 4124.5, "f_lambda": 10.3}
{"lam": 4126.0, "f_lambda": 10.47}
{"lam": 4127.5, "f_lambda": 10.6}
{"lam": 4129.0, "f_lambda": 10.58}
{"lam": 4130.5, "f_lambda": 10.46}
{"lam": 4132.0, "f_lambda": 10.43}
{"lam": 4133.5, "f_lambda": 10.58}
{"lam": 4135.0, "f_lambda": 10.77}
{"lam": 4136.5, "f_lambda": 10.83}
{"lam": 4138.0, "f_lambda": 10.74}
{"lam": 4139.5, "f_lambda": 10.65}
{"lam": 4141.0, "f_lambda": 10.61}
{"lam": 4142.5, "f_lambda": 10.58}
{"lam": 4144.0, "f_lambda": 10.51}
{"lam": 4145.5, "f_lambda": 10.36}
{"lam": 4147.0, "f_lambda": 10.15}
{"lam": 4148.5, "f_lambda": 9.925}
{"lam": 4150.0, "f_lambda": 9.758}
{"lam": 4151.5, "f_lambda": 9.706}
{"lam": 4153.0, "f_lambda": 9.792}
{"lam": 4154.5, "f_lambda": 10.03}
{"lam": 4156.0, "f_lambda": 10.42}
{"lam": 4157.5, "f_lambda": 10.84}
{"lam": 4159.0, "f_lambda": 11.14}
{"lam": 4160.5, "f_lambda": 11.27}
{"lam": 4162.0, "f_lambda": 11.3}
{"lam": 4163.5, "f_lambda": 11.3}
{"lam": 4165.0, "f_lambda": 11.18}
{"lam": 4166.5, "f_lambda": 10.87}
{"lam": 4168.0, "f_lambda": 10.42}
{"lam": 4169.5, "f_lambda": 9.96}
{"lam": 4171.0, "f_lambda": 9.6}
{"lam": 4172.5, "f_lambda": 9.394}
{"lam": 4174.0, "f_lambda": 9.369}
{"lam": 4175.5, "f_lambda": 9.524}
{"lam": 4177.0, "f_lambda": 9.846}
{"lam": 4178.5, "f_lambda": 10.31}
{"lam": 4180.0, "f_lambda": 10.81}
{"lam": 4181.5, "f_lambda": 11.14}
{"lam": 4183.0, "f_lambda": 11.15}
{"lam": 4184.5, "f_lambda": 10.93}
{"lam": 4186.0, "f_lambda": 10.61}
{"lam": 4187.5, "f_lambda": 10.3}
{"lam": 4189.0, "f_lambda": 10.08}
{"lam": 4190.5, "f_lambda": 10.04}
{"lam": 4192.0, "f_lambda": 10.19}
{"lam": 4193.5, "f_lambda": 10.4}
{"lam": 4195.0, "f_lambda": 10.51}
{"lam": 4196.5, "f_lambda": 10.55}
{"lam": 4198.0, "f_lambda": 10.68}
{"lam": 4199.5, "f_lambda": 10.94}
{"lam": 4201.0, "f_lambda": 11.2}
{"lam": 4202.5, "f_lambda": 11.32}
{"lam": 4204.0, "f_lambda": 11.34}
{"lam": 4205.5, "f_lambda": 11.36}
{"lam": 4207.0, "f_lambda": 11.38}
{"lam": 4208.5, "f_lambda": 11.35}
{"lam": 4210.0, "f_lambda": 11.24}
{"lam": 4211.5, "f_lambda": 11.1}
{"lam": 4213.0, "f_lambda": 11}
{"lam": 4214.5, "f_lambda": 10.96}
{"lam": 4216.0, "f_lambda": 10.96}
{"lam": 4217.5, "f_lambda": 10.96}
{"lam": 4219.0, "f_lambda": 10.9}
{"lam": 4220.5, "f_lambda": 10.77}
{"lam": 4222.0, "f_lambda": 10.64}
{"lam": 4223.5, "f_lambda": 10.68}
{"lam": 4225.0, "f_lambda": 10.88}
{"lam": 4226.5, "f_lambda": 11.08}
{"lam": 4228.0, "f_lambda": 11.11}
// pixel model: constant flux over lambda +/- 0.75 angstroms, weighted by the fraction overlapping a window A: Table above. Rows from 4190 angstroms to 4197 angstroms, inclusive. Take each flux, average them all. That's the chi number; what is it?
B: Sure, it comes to 10.3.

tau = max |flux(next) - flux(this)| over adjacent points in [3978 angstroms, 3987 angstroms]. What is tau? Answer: 0.273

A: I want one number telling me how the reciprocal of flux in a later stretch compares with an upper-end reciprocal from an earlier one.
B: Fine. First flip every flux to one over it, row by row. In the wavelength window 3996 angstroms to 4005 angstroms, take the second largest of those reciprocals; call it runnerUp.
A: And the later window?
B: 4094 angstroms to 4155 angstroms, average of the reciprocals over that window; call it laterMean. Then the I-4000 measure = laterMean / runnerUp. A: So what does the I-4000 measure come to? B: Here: 1.05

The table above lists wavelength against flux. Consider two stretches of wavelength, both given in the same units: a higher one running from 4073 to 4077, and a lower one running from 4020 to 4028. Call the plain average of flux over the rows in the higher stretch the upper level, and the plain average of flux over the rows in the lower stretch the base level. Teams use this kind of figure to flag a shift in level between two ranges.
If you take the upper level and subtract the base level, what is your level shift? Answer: -1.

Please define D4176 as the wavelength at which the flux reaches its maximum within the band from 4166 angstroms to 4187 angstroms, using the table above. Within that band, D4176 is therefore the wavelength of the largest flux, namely 4183.0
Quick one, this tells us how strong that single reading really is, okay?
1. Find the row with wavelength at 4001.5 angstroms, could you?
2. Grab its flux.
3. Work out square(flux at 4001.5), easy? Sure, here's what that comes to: 110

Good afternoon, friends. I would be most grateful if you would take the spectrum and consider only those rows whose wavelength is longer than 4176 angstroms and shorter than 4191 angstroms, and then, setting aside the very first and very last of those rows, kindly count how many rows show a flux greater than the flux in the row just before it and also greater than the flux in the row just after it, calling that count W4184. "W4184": 1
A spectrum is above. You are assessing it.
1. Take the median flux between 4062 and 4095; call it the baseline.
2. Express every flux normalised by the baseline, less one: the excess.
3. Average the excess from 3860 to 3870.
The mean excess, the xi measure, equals 0.13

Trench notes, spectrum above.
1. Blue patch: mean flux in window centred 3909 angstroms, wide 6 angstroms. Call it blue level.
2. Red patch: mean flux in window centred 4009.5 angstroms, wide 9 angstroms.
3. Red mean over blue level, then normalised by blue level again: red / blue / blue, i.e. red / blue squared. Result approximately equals 0.10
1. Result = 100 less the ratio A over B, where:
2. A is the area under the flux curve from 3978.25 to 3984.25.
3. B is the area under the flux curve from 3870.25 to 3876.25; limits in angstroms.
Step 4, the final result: 99.1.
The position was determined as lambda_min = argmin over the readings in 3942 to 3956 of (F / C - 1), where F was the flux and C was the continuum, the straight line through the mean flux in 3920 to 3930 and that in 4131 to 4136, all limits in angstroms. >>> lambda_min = 3943.0 angstroms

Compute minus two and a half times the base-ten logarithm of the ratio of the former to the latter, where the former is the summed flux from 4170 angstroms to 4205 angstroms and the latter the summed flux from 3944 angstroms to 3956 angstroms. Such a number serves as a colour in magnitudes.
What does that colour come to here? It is -1.2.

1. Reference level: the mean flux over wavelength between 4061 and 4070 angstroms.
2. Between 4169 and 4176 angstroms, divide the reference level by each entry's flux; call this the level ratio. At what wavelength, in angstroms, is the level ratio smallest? 4169.5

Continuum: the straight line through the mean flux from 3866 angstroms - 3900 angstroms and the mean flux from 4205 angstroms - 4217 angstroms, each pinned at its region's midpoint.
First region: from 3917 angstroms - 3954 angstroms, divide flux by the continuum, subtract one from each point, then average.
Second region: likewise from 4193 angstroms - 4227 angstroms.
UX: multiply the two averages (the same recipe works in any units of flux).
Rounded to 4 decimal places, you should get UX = -0.0001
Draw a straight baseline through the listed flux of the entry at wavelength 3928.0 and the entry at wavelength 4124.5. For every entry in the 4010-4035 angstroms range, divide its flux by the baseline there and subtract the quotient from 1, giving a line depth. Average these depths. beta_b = -0.18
